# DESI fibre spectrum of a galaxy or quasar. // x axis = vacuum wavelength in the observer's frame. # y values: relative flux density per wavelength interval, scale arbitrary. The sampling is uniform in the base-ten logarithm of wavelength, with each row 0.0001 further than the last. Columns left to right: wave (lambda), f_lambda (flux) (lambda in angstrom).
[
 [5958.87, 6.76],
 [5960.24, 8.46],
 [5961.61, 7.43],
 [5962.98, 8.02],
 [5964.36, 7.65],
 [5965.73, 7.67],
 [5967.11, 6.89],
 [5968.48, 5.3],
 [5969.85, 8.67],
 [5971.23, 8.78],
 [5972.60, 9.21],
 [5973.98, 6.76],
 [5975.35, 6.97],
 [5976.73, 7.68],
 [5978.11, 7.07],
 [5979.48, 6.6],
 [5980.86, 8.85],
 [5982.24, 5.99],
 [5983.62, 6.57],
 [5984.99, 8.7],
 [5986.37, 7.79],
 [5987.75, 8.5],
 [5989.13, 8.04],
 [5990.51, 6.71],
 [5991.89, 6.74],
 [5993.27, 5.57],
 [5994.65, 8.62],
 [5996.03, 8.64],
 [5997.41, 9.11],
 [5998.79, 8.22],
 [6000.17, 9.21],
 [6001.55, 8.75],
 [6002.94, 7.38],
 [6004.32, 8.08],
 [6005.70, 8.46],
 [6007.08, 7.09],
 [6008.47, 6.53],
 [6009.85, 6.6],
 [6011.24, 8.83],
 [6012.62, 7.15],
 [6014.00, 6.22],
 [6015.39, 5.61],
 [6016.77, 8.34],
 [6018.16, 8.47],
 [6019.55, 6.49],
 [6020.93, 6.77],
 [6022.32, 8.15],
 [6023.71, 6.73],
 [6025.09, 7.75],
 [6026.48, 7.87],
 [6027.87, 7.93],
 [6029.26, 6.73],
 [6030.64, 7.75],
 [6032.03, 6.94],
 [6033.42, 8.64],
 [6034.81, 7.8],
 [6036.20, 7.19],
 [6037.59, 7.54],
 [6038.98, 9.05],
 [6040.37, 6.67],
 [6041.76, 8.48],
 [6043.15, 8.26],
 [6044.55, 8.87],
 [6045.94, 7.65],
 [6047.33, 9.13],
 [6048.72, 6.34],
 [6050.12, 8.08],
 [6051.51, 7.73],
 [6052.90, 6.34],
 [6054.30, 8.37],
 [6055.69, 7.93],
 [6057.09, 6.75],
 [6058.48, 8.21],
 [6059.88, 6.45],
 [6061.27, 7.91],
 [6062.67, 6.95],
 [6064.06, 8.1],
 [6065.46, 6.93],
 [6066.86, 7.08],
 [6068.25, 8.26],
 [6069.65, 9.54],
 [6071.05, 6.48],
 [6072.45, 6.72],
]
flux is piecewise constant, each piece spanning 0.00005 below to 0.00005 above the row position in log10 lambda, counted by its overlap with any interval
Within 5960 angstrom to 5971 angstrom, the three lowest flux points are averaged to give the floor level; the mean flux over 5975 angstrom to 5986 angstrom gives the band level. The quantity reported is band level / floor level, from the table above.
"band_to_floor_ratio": 1.12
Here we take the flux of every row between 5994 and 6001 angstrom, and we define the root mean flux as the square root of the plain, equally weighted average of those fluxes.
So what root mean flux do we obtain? 2.96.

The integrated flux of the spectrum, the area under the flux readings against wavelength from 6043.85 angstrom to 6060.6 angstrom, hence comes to 128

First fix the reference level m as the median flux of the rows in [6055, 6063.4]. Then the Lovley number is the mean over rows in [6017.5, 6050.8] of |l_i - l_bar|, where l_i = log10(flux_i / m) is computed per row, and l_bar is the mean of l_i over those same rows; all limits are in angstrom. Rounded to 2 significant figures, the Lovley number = 0.039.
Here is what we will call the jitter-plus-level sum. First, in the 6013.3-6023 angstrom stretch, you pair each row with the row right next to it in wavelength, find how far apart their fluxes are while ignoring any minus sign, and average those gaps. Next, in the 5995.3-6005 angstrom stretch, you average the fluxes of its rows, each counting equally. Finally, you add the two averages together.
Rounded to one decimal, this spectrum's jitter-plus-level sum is 9.7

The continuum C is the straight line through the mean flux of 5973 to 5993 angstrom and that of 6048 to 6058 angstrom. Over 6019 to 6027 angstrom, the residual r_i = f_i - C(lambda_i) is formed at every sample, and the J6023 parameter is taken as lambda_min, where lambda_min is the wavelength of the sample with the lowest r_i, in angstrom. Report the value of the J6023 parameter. 6019.55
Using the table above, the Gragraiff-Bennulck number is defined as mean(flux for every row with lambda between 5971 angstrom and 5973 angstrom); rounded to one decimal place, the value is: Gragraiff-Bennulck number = 9.0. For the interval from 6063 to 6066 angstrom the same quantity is 7.5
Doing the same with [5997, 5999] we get 8.7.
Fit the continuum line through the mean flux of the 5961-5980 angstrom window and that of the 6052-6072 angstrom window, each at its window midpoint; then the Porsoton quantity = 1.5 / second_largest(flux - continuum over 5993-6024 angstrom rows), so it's 0.93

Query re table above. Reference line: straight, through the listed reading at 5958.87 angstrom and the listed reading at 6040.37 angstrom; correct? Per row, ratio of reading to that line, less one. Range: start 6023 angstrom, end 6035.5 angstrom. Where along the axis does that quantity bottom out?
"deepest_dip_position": 6023.71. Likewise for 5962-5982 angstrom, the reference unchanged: 5968.48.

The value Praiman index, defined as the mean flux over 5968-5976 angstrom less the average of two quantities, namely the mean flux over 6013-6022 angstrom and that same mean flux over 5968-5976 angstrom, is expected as 0.3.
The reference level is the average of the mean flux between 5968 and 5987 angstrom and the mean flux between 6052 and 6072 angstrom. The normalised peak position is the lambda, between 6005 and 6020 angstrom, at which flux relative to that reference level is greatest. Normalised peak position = 6011.24 angstrom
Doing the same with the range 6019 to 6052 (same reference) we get 6047.33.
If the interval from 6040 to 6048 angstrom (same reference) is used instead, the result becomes 6047.33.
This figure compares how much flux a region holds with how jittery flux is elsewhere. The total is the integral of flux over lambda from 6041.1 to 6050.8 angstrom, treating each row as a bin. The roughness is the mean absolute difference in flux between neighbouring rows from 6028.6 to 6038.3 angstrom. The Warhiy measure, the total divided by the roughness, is 89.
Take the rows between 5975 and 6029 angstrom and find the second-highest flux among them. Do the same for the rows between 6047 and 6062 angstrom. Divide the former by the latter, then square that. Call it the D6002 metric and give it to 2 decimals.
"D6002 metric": 1.18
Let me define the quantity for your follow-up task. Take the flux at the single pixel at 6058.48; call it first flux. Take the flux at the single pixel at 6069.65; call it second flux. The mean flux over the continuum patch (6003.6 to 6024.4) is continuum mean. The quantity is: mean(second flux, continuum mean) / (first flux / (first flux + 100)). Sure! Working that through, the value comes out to 111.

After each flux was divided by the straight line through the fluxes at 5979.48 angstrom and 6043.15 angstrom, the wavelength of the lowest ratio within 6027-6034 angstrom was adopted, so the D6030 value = 6029.26 angstrom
